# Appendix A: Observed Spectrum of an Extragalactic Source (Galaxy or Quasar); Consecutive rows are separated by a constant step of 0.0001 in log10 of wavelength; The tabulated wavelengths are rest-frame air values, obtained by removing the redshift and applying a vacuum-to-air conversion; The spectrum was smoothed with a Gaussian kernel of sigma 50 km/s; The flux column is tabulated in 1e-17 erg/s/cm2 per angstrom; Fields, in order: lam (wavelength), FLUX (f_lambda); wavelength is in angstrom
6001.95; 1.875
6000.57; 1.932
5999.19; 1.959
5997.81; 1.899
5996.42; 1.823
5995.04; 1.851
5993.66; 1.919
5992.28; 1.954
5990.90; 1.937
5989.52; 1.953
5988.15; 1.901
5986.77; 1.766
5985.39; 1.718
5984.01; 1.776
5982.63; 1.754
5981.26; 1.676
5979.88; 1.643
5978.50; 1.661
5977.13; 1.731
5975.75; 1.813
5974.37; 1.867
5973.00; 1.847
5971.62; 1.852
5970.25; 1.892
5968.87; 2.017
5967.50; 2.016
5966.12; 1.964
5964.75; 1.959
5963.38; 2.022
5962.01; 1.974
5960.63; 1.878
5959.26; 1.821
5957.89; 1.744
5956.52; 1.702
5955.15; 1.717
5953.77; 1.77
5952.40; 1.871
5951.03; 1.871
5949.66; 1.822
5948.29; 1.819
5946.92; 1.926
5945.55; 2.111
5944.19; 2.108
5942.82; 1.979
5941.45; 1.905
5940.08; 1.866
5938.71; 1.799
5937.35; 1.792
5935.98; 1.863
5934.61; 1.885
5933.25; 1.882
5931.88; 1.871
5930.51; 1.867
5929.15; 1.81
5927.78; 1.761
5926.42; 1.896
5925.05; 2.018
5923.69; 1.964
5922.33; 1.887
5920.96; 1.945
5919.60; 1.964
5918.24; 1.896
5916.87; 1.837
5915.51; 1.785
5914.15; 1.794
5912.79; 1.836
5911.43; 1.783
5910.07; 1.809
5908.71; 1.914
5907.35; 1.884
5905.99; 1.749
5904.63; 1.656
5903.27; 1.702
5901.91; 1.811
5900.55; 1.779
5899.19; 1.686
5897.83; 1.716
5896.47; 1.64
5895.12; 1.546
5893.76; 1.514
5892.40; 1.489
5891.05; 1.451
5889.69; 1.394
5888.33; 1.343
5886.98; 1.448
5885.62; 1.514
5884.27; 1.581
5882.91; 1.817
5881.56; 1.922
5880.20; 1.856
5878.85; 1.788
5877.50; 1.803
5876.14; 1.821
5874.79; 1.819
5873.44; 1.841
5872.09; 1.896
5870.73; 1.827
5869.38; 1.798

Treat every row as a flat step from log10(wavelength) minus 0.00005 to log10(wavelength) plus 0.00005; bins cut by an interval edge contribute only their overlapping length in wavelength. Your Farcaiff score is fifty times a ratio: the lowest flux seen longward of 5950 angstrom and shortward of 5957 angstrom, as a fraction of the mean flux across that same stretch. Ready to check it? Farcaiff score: 47.6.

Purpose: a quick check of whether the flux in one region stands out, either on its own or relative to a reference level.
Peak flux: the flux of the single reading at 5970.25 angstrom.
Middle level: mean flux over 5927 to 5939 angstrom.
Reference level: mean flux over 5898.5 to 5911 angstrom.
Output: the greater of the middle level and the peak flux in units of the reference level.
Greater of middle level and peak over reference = 1.84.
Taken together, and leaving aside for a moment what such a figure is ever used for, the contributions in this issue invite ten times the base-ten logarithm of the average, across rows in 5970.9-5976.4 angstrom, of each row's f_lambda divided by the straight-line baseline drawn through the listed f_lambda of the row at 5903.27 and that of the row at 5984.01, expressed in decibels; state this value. 0.19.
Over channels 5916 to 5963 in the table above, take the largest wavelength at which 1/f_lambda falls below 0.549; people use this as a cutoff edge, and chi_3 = 5962.01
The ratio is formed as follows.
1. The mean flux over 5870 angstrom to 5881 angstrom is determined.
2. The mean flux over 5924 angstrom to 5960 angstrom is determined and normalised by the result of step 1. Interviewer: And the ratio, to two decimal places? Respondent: 1.02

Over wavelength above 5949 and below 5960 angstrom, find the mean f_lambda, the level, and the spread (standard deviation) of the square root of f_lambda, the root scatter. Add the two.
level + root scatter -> 1.81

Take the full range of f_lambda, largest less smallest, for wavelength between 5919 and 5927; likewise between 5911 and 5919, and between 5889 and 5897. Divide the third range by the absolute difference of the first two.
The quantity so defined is 14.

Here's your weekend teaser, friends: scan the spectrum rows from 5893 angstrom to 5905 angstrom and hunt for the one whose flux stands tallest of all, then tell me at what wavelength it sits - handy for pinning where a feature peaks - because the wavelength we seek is 5901.91 angstrom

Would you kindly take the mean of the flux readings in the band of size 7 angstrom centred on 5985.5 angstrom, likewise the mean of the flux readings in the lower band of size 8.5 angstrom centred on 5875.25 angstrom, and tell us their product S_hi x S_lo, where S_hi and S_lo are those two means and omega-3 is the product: 3.3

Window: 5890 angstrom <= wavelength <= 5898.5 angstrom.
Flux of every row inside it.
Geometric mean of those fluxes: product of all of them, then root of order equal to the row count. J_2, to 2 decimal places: 1.56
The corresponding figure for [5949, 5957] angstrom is 1.79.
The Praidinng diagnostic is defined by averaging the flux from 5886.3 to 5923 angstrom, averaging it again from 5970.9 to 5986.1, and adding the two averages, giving 3.47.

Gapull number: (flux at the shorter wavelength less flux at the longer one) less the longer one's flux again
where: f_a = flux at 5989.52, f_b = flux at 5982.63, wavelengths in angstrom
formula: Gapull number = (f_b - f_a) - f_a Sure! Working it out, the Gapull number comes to -2.15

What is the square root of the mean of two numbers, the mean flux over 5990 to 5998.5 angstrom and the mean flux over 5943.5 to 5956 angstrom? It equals 1.38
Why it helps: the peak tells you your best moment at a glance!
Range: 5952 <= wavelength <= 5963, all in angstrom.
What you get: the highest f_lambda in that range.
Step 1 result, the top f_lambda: 1.974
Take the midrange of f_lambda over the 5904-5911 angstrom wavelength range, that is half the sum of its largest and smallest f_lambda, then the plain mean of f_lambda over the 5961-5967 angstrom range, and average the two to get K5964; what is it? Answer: 1.88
